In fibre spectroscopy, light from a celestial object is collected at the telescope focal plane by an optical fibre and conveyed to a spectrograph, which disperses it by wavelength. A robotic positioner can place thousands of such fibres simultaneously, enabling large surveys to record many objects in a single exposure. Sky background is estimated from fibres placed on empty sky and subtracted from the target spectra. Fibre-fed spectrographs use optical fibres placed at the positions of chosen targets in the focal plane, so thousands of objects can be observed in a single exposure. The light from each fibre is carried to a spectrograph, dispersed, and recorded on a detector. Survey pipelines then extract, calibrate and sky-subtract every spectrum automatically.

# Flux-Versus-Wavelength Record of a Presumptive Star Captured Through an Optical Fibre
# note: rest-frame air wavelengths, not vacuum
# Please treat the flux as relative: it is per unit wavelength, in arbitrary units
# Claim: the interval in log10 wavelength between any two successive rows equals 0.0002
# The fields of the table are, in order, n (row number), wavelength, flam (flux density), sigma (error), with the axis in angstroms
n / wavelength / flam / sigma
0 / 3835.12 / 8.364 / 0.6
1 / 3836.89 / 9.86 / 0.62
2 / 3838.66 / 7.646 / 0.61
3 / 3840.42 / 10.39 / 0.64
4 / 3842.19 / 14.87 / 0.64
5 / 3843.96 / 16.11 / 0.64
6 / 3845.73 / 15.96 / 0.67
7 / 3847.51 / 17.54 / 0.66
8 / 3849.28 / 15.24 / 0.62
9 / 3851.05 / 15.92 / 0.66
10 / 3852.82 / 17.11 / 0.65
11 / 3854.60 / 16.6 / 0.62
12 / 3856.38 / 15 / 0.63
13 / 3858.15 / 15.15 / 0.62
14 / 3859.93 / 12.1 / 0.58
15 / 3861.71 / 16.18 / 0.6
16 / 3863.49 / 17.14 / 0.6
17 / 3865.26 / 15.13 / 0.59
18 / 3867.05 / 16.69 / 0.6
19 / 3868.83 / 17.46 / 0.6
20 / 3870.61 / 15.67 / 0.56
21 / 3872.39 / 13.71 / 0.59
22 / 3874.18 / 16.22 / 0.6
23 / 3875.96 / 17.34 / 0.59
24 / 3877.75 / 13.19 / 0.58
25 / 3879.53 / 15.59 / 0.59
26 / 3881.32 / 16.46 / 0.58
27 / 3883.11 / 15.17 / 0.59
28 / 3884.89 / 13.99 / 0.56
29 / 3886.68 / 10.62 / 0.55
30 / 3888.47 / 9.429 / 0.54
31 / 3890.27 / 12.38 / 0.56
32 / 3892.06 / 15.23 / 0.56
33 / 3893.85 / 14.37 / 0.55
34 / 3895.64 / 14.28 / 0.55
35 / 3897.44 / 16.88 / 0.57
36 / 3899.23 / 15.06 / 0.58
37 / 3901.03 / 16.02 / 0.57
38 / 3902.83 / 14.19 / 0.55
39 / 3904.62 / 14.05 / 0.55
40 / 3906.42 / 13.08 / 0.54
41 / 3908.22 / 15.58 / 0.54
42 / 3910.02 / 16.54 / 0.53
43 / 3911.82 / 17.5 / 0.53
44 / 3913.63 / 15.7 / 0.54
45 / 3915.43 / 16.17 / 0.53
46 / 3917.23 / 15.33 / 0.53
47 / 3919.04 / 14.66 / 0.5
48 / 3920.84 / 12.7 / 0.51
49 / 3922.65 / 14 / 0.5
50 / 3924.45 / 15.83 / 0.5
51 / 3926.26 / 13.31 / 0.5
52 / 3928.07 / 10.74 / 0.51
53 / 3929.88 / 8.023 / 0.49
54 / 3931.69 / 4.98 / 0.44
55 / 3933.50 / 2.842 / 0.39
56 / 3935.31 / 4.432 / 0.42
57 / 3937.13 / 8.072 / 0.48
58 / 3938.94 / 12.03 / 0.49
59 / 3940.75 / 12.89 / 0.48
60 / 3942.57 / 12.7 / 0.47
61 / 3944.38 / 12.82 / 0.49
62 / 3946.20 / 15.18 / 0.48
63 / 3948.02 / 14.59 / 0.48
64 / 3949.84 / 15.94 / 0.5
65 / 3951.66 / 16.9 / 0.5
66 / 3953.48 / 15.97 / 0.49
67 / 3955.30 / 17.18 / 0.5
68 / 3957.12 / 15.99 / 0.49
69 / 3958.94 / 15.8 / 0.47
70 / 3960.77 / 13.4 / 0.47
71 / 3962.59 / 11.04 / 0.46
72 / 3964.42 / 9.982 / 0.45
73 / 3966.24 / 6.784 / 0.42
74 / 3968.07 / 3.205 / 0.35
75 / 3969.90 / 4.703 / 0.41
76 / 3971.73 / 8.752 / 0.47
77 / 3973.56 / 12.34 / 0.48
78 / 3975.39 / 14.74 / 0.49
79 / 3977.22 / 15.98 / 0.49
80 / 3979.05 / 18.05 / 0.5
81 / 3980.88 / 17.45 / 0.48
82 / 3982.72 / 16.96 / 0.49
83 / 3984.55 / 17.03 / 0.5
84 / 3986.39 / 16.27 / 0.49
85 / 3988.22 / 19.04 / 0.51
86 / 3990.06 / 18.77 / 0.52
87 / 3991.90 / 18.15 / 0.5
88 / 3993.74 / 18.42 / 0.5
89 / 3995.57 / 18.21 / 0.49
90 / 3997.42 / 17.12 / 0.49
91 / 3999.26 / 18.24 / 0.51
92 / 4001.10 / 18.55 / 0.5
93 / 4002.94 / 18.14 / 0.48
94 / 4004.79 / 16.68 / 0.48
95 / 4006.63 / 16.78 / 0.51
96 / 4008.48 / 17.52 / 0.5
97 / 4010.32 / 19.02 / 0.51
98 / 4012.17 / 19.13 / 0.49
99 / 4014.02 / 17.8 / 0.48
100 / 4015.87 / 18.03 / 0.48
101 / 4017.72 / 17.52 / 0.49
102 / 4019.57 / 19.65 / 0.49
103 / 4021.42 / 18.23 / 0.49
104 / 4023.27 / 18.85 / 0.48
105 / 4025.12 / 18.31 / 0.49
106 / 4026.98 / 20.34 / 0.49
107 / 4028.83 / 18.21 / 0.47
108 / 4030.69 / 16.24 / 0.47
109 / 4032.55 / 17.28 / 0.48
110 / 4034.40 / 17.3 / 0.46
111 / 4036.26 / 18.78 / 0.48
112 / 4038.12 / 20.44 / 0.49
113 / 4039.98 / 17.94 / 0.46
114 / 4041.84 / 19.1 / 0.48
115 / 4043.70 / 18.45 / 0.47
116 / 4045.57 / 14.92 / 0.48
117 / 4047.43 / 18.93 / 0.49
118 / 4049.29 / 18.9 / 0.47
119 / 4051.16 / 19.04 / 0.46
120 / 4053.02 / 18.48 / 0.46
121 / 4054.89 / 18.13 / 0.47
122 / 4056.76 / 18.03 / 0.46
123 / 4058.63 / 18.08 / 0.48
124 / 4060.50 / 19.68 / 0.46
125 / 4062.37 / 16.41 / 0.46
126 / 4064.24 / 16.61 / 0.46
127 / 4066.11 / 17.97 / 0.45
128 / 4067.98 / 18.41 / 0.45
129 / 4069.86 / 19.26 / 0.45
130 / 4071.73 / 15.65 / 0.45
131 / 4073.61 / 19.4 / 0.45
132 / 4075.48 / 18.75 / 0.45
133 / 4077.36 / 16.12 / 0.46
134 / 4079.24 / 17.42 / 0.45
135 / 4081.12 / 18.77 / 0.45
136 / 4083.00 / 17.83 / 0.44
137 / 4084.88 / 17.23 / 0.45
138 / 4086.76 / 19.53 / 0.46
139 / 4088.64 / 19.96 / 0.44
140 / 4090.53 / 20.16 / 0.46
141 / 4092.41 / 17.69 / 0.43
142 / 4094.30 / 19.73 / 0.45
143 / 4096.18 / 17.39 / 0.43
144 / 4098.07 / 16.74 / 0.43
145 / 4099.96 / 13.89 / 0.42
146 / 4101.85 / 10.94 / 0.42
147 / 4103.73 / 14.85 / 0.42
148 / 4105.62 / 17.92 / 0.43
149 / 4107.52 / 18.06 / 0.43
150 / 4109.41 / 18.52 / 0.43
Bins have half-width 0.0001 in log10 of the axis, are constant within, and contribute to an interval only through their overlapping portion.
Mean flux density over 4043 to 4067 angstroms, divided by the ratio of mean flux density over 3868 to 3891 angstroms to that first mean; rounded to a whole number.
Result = 22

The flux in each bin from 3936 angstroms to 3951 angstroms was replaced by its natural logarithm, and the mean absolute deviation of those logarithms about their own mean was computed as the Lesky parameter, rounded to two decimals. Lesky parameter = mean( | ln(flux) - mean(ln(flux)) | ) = 0.13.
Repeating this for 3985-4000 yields 0.04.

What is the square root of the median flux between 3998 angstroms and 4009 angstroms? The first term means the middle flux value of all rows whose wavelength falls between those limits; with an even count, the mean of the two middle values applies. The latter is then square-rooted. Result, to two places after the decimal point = 4.22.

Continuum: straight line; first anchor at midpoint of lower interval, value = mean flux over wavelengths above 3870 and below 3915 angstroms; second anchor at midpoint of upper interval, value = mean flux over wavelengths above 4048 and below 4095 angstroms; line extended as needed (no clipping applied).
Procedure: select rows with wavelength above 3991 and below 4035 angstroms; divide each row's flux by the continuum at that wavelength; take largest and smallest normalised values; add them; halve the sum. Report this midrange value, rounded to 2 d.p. 1.05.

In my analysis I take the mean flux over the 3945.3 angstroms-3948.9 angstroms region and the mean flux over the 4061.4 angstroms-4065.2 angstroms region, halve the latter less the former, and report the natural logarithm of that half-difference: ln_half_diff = -0.2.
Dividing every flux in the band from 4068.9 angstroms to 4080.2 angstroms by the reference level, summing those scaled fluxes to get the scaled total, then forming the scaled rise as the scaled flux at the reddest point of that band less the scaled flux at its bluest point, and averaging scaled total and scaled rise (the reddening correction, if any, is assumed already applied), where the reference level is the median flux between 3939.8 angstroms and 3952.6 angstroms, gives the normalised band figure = 3.59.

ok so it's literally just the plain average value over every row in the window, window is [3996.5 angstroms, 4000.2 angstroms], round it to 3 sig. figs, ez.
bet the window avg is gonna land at 17.7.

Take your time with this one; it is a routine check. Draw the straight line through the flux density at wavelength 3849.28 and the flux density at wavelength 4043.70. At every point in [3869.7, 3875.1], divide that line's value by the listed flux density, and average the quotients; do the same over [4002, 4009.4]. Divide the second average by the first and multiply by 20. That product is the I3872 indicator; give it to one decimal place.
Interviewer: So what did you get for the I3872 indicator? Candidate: 20.0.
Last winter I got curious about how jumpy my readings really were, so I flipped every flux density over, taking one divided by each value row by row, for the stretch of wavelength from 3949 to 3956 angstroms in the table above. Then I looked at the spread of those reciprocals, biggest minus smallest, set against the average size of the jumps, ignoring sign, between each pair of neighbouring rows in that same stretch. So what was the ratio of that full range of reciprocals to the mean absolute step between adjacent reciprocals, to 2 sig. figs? 1.2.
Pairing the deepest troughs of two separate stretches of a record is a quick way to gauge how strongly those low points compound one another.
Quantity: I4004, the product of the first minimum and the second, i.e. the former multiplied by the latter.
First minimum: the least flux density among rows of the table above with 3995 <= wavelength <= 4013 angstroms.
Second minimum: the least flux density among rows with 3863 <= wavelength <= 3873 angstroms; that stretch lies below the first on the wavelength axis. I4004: 229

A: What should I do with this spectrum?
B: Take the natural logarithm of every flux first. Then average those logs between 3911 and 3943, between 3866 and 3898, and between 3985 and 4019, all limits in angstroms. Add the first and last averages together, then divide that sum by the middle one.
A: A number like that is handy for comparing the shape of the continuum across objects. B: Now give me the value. 1.96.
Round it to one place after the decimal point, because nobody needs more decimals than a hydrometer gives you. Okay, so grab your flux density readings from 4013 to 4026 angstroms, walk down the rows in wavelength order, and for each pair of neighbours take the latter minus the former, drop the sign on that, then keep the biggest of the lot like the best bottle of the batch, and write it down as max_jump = 2.1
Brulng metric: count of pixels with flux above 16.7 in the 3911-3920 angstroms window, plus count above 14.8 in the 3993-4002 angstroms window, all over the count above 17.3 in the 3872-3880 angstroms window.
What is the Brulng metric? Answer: 6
